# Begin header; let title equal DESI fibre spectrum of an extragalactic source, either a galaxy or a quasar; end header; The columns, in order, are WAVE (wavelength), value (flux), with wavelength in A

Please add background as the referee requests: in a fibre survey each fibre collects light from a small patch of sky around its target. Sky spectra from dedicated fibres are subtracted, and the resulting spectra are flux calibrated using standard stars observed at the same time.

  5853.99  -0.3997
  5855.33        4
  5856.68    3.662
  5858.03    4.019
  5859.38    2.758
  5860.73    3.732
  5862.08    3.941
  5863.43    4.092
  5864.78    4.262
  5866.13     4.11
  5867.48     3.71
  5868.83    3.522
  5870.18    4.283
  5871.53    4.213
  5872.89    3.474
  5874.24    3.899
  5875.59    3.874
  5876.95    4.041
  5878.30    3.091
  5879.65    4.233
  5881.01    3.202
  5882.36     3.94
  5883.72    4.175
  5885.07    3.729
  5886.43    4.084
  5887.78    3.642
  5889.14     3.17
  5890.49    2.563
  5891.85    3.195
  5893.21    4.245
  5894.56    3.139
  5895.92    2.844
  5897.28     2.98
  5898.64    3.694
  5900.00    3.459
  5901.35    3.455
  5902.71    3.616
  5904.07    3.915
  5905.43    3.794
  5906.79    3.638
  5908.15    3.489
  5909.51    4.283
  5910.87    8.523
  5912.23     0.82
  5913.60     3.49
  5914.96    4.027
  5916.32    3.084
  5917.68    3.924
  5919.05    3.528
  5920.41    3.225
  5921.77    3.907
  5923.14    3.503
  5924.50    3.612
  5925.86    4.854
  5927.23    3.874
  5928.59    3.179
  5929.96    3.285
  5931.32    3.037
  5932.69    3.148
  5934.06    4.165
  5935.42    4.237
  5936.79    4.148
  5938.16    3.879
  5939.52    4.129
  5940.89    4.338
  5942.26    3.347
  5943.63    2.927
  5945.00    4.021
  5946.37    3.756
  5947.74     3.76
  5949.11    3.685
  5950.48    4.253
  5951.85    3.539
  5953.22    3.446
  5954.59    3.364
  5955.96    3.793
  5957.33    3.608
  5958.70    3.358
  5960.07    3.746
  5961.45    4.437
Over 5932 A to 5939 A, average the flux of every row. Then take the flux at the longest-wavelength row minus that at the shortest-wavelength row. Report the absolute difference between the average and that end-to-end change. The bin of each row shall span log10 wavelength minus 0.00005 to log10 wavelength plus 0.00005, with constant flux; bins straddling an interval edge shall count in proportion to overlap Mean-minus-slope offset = 3.2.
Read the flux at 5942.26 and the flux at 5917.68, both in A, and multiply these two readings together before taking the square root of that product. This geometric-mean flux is 3.62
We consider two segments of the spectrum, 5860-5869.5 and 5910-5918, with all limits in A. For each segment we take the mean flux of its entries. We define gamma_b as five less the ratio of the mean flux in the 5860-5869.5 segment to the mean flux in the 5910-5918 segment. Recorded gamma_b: 4.02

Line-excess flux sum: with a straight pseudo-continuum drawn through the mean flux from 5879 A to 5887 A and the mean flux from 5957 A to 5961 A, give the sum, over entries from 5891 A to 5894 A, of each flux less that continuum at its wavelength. -0.27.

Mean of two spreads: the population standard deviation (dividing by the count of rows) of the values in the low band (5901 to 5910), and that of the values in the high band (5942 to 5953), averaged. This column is 0.32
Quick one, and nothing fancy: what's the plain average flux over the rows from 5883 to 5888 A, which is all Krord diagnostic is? 3.9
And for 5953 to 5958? 3.6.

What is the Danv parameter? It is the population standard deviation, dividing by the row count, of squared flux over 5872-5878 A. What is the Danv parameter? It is 1.6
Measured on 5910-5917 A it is 25.7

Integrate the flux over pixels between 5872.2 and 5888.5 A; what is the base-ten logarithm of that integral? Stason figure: 1.79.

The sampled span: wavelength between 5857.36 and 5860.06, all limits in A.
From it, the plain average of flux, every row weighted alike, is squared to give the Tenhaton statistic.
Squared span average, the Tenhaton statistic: 11.5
